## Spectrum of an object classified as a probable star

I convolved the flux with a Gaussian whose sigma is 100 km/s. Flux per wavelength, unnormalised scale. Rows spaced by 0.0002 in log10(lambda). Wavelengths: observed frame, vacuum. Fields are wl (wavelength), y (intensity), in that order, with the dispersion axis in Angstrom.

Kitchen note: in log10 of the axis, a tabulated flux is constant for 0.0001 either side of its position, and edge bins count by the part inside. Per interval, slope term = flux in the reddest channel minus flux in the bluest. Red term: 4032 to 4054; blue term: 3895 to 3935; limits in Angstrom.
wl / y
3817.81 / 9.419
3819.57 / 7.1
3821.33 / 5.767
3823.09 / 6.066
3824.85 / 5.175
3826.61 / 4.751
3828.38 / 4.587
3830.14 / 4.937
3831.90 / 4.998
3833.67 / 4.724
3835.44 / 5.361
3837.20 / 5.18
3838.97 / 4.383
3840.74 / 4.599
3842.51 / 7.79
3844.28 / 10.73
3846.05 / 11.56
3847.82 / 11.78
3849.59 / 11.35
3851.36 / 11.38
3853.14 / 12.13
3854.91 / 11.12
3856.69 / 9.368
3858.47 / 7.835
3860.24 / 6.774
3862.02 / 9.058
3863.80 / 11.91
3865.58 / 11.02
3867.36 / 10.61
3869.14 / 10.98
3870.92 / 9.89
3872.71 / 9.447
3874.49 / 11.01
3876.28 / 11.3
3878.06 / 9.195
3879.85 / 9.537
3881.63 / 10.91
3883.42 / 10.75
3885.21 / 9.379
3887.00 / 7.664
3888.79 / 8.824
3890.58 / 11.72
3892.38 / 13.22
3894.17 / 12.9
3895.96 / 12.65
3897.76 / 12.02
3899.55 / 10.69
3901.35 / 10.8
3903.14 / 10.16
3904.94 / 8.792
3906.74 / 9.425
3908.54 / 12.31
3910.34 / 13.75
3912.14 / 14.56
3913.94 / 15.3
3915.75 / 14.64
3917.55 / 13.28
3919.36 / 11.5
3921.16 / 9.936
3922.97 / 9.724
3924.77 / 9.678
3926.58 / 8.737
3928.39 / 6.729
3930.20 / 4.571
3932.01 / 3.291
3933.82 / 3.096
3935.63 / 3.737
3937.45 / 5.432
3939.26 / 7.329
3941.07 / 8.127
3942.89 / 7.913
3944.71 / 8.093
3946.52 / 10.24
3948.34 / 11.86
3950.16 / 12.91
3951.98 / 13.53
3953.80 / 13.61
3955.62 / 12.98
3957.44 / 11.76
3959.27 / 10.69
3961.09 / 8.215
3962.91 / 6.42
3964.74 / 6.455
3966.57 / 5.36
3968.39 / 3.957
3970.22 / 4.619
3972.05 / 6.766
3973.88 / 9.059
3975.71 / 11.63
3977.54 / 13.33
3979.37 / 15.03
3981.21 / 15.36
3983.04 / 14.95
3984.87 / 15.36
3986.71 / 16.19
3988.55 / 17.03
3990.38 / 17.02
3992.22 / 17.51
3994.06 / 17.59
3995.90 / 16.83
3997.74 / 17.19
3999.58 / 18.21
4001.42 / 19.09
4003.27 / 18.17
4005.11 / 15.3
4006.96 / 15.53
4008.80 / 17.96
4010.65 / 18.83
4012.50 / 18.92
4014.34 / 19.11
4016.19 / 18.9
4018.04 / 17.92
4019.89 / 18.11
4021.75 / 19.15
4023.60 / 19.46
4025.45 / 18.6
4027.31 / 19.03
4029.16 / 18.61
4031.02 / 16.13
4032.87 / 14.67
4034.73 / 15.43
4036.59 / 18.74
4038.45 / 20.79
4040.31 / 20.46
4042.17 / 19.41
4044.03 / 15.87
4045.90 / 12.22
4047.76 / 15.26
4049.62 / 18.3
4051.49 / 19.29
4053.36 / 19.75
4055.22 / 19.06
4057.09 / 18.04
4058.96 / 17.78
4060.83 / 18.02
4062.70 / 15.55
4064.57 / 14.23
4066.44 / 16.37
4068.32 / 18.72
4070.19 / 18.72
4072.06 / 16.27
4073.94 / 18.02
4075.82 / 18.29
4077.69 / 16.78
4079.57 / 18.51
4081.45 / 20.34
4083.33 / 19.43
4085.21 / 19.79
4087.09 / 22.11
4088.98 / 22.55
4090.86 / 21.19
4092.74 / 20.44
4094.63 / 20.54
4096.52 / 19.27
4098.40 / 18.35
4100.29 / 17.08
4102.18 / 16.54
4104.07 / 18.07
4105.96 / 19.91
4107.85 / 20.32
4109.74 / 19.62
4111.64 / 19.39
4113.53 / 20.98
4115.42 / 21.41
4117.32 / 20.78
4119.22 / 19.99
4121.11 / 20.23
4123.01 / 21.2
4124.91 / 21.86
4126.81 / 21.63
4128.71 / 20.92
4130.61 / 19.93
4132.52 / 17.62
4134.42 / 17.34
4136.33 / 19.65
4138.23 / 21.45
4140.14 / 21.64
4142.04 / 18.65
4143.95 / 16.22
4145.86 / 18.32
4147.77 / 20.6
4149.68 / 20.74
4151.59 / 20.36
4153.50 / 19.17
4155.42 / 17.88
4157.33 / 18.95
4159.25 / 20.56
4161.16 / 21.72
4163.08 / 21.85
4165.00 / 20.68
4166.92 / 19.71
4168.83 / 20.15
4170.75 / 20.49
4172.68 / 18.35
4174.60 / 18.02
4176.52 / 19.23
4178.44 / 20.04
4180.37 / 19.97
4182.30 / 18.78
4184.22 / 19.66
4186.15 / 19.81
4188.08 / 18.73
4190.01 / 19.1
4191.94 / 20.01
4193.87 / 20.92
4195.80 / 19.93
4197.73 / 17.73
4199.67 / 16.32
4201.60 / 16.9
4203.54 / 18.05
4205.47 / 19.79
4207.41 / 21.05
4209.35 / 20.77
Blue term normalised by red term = -2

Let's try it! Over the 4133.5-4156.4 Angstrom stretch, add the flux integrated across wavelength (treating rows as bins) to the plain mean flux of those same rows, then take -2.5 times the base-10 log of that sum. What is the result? -6.7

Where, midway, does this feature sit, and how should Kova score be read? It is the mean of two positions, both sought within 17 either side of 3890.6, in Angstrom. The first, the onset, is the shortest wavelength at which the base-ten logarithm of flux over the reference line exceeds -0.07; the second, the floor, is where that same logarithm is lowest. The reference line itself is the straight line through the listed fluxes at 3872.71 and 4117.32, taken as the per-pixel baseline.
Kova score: 3880.7 Angstrom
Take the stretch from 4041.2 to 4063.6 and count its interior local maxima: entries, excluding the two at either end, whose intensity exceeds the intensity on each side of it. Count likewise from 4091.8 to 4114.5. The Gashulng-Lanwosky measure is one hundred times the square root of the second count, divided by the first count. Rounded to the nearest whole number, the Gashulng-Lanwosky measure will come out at 71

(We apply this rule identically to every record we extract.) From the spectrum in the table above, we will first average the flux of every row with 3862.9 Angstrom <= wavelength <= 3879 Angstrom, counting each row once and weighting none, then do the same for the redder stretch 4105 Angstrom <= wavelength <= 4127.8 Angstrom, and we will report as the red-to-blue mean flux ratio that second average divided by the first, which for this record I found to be 1.95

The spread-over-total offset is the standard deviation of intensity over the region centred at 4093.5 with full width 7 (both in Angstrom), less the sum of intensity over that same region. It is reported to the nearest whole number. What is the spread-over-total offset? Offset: -81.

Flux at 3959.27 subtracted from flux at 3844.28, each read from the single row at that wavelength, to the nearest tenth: 0.0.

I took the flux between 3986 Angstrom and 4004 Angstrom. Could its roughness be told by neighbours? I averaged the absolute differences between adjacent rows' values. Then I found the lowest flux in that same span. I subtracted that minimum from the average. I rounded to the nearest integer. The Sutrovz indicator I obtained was -16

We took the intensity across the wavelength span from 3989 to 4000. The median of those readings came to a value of 17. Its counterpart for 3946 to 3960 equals 12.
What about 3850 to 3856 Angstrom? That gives 11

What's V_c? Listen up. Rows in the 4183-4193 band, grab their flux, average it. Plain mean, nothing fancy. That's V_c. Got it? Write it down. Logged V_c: 19.5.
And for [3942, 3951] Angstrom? 10.2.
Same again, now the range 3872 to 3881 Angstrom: 10.1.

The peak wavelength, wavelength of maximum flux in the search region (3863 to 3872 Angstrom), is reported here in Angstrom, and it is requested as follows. 3863.80 Angstrom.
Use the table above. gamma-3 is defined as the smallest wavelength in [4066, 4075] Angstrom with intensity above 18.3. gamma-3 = 4068.32 Angstrom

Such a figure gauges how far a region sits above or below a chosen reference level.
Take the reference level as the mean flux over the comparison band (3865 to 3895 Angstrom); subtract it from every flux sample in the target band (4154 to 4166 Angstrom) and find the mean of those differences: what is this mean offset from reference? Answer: 10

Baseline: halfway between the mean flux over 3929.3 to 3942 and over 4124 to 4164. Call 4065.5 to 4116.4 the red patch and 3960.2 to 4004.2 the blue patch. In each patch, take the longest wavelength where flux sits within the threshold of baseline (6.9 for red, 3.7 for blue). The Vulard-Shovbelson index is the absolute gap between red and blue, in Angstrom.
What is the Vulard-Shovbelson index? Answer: 119.2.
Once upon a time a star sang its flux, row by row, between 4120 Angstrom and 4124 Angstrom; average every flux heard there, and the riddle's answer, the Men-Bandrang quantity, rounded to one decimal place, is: 20.7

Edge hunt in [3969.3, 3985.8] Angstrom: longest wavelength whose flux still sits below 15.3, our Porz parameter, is 3983.04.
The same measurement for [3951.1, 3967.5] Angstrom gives 3966.57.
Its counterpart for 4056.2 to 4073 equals 4064.57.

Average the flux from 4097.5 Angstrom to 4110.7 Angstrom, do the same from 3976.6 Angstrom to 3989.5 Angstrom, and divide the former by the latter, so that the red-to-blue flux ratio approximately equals 1.21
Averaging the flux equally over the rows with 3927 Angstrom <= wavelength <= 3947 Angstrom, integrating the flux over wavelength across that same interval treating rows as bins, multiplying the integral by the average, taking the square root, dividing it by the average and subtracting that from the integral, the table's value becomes 120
